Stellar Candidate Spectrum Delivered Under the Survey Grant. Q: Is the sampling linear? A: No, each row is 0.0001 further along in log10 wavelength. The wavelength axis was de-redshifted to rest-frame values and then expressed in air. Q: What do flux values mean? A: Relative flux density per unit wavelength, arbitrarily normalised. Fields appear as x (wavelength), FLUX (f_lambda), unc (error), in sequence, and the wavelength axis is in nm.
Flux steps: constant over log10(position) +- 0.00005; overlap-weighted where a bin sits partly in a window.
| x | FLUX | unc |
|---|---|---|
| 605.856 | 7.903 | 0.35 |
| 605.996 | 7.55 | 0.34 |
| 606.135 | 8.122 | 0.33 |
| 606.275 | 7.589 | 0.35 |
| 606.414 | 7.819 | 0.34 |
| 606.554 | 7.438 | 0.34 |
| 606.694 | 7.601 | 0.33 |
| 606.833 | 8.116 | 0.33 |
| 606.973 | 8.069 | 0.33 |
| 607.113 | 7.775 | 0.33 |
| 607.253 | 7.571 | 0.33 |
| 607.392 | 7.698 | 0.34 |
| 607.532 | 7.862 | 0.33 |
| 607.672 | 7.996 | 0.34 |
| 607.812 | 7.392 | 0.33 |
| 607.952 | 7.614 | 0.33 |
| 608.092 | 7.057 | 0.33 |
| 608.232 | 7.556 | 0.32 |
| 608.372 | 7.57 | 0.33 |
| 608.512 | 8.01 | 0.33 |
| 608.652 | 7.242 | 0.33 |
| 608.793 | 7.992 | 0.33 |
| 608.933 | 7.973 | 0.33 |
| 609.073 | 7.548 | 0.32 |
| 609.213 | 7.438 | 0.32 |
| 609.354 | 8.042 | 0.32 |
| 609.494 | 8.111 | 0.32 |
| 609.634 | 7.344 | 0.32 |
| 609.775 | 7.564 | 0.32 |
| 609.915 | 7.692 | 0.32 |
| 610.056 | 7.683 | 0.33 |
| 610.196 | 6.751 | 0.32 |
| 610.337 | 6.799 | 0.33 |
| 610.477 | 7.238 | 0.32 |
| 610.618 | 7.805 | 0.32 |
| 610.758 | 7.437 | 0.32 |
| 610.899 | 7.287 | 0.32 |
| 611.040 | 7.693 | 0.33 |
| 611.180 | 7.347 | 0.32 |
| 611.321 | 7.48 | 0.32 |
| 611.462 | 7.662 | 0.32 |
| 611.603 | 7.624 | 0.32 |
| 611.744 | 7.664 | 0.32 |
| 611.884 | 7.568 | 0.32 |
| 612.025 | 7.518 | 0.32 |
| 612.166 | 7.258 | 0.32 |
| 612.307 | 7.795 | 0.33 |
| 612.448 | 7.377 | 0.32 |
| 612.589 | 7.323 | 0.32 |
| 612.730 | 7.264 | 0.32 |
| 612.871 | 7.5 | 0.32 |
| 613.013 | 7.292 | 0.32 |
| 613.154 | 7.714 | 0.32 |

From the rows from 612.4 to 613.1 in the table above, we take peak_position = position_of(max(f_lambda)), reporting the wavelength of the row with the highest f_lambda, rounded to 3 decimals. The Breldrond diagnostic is 612.871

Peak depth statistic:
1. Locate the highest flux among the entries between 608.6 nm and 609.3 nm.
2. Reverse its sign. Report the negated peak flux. -7.99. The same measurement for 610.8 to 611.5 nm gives -7.69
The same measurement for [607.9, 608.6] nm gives -8.01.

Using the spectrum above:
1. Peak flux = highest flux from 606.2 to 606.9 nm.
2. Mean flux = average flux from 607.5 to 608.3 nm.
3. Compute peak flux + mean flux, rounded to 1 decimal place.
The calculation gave 15.7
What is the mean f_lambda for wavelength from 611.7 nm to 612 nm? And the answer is 7.62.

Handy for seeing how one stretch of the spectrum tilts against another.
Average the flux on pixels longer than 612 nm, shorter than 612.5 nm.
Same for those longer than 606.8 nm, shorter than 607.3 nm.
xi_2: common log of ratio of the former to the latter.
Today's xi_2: -0.022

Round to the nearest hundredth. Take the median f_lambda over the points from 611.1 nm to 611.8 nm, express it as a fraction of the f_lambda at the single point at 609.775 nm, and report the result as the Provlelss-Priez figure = 1.01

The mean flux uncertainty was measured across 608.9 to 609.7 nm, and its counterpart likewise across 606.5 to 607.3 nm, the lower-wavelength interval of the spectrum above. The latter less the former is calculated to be 0.010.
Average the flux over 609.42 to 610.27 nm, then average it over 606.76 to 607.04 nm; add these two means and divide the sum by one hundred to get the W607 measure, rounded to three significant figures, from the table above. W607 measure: 0.156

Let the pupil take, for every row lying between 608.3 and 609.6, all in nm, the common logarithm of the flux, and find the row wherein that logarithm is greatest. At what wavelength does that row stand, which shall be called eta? 609.494 nm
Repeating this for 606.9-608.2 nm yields 606.973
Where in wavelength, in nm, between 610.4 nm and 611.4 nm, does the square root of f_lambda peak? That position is 610.618 nm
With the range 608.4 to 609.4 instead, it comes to 609.354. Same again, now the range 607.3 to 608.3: 607.672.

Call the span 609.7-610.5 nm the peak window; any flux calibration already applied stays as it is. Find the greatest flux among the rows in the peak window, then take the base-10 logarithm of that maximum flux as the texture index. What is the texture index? 0.886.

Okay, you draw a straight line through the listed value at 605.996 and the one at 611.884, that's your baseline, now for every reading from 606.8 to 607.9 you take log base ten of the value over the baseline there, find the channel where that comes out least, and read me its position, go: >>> 607.812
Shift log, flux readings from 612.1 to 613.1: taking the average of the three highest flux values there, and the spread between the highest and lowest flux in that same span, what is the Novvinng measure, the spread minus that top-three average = -7.0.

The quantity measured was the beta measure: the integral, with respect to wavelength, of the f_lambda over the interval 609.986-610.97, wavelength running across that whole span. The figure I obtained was 7.17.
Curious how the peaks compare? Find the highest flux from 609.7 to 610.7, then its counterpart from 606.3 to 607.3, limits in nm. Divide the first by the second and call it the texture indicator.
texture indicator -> 0.96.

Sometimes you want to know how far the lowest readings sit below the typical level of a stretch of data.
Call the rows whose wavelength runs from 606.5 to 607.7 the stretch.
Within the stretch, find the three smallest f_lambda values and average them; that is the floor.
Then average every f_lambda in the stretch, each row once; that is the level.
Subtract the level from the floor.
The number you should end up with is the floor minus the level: -0.255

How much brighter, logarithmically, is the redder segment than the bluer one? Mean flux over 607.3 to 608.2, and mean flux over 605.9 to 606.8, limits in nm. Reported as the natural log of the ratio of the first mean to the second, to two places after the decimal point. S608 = -0.01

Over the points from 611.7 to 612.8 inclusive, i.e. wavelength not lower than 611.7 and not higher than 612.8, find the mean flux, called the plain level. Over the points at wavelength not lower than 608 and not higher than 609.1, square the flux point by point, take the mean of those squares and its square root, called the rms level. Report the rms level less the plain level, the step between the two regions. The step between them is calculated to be 0.15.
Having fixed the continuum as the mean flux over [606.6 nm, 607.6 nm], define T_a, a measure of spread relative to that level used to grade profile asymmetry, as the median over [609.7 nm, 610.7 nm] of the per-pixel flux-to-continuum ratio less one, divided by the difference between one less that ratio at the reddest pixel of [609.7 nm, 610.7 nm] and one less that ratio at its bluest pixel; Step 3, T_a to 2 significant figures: 1.0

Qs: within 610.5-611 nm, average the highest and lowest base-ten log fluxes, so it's 0.877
